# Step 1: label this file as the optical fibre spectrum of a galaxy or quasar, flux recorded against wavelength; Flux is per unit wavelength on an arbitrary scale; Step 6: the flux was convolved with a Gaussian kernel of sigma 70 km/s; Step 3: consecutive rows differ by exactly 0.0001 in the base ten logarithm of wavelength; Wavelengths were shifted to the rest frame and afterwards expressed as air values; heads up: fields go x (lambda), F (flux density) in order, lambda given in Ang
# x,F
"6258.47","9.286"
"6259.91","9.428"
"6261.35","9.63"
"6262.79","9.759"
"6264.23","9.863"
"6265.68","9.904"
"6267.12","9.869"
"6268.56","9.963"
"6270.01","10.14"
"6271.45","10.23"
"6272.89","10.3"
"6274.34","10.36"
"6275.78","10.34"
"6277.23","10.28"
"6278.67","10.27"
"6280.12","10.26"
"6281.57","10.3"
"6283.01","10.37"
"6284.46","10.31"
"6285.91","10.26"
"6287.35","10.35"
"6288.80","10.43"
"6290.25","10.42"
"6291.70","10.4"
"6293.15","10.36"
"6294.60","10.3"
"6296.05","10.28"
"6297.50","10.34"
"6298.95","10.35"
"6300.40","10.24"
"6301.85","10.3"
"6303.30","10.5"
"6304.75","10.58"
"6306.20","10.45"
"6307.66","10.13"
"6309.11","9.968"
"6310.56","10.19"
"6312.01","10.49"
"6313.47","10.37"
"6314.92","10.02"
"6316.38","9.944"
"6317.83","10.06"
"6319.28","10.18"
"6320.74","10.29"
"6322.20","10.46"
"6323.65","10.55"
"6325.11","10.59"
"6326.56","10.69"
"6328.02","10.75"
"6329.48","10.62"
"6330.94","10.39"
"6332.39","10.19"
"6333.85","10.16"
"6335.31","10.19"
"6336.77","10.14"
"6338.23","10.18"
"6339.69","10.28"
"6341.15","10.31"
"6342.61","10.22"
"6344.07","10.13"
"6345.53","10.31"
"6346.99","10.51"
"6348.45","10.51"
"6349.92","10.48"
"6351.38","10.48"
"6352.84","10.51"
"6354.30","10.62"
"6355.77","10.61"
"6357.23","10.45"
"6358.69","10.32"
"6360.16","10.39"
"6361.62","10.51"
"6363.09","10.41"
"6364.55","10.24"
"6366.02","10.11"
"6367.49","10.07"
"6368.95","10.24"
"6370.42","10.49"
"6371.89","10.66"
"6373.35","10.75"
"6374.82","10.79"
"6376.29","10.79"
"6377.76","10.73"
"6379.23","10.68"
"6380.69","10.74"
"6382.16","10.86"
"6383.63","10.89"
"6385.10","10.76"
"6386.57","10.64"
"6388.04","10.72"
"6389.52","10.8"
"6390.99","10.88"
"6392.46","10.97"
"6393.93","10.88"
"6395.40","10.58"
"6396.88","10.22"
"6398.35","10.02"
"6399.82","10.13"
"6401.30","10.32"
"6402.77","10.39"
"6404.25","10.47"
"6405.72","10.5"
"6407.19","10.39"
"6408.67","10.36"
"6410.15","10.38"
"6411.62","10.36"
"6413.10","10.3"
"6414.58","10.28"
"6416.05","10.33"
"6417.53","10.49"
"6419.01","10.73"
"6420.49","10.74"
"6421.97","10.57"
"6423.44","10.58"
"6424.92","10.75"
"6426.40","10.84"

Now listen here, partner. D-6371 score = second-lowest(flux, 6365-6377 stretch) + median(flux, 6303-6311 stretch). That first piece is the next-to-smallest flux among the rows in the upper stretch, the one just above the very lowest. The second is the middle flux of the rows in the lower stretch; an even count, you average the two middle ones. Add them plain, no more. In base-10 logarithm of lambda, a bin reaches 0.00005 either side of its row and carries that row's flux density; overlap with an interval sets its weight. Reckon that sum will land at 20.4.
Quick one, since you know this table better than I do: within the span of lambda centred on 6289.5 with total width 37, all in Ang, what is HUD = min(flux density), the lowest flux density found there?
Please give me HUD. 10.13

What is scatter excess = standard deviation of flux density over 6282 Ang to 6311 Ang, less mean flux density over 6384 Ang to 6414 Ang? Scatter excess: -10.37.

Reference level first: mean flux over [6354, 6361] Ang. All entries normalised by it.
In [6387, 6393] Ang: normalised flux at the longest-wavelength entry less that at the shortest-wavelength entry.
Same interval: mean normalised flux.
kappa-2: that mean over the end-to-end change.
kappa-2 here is 43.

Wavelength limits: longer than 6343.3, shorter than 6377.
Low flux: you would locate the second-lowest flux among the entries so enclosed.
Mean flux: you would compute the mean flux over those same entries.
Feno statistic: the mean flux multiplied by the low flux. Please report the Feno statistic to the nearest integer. 106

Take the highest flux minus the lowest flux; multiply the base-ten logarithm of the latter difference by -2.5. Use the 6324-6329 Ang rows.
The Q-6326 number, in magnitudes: 2.0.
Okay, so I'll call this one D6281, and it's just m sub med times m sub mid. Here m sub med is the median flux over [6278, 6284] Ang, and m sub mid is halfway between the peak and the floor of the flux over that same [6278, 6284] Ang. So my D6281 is 106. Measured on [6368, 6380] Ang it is 113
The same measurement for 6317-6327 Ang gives 109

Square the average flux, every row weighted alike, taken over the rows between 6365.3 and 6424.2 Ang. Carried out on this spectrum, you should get 111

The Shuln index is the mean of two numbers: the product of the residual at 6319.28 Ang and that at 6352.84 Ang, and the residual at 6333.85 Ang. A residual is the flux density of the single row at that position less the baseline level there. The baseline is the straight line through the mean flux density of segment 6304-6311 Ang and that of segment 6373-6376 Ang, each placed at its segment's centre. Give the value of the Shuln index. -0.14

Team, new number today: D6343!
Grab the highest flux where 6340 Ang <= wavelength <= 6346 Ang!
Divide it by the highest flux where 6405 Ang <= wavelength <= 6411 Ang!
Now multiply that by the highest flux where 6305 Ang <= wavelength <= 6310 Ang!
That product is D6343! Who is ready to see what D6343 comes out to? 10.3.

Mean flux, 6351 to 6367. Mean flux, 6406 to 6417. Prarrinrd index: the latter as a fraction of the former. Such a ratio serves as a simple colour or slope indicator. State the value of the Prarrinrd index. 0.99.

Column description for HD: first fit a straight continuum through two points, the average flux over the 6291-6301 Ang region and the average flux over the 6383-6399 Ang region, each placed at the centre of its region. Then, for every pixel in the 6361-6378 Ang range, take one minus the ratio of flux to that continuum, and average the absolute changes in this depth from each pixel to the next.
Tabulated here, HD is 0.0105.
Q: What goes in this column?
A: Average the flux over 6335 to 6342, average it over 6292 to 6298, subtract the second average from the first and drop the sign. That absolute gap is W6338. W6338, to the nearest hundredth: 0.10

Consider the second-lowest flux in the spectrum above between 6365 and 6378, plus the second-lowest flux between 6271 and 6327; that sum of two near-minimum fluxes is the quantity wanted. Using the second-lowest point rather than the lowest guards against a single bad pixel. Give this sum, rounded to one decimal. 20.1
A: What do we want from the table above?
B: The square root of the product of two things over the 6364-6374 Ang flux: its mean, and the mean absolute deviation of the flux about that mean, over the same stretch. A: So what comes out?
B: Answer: 1.5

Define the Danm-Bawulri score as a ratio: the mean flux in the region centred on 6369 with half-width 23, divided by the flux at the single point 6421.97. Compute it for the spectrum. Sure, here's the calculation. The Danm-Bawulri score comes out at 1.000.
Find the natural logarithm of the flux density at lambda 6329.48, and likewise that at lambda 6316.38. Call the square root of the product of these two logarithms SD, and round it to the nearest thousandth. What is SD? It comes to 2.330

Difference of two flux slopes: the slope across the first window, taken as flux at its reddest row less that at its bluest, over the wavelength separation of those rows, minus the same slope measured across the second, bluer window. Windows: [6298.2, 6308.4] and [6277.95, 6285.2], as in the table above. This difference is -0.032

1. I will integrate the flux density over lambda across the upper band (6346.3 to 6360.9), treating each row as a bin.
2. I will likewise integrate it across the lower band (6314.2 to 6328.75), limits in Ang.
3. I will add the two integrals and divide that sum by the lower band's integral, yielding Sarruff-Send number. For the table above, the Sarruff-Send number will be 2.02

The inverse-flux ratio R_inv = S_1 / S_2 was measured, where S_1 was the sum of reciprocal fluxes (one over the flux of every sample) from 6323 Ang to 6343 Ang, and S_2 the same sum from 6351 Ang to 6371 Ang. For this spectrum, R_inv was 1.00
